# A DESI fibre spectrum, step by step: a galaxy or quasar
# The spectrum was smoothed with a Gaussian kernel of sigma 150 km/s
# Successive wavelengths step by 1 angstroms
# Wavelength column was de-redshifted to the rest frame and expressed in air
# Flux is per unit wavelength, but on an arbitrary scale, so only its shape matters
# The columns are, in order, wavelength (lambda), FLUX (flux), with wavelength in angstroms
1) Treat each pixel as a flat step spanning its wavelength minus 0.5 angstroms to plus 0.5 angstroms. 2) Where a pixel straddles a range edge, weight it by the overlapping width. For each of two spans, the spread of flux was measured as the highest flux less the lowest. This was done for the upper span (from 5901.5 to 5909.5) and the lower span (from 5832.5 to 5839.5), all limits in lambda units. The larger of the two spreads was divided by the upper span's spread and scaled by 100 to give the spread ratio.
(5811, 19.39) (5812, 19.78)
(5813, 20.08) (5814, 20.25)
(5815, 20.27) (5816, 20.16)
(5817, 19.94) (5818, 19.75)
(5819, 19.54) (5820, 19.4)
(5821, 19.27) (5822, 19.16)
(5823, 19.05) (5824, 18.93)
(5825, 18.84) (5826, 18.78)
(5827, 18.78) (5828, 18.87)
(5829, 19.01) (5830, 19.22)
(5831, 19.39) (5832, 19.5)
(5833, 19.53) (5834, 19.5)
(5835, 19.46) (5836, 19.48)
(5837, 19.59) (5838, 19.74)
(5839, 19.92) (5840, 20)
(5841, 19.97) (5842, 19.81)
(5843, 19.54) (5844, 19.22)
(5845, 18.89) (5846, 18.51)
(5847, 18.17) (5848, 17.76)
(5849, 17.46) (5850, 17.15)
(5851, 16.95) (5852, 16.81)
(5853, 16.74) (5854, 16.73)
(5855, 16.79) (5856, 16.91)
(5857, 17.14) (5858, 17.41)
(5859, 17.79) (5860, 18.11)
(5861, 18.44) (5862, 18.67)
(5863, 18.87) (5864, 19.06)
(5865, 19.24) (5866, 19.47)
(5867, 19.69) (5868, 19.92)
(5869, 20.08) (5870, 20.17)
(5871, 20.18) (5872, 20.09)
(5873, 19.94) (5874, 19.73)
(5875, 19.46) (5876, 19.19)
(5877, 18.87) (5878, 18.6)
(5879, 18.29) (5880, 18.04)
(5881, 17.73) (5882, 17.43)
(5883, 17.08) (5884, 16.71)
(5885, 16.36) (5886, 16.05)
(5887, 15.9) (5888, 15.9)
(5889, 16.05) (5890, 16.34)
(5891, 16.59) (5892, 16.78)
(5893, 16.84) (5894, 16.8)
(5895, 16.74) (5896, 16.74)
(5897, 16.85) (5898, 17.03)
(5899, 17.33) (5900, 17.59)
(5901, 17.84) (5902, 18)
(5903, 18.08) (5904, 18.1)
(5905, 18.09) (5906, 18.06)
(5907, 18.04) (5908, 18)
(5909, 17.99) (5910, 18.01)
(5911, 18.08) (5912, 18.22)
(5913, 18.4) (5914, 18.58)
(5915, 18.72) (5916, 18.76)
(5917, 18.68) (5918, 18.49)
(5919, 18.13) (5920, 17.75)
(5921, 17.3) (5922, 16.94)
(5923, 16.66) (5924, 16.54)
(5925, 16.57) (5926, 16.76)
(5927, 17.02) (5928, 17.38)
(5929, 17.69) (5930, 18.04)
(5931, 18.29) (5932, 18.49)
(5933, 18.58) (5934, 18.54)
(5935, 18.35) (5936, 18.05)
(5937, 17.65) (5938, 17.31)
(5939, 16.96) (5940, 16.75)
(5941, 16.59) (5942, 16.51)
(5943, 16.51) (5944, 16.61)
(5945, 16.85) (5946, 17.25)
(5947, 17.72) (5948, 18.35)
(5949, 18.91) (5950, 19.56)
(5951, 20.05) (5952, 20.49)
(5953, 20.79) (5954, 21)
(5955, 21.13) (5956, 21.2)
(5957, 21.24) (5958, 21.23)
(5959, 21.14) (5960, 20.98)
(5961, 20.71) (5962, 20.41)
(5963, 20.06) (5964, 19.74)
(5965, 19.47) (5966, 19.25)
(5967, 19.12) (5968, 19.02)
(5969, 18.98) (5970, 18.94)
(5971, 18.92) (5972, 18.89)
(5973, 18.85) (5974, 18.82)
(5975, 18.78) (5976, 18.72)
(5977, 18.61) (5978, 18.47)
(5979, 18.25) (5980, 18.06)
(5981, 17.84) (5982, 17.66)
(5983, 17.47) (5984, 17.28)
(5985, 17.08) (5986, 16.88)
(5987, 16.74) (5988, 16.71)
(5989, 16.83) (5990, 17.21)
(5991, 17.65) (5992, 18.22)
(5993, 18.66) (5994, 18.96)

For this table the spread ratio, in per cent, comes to 418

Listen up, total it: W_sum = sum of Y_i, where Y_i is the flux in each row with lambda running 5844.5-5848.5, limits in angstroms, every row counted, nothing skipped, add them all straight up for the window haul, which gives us 73.3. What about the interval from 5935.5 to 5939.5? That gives 70.0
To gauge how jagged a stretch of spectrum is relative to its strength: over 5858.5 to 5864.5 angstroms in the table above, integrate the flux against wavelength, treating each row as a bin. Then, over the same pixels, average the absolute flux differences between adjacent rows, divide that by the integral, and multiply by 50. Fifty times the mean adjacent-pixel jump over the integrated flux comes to 0.11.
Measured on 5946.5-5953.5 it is 0.19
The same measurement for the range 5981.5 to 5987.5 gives 0.09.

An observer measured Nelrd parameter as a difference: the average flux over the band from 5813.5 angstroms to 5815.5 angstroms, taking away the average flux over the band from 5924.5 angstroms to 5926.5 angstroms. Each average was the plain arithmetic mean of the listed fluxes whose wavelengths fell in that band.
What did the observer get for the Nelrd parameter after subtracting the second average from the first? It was 3.6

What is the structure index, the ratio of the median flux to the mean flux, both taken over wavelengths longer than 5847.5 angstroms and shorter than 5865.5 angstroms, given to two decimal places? 0.99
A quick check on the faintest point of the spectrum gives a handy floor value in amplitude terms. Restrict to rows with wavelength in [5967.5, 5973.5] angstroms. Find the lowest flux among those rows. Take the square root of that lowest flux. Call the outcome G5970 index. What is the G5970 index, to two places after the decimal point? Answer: 4.34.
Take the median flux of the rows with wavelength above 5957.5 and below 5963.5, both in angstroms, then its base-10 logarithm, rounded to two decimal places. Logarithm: 1.32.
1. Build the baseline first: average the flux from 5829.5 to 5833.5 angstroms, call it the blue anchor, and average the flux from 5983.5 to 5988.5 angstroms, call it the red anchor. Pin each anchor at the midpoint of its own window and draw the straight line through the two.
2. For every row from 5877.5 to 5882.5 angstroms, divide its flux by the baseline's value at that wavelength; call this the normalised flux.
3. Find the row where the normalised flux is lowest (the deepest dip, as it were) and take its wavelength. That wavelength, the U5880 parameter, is 5882 angstroms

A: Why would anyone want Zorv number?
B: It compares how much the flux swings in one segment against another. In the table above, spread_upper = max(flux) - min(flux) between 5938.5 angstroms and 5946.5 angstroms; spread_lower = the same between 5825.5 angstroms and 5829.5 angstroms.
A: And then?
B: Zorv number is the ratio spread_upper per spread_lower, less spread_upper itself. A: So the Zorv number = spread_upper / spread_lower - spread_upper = 2.5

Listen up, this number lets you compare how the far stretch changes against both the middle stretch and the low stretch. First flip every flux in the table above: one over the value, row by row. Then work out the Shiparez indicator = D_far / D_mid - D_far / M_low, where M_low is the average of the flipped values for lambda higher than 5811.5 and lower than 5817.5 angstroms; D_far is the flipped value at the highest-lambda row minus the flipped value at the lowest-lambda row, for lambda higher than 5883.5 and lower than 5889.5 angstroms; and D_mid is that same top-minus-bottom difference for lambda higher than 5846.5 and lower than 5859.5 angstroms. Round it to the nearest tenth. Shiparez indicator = 2.0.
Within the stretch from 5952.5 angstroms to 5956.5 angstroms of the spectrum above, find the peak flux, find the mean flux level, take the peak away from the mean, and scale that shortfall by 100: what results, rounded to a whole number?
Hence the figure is -17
